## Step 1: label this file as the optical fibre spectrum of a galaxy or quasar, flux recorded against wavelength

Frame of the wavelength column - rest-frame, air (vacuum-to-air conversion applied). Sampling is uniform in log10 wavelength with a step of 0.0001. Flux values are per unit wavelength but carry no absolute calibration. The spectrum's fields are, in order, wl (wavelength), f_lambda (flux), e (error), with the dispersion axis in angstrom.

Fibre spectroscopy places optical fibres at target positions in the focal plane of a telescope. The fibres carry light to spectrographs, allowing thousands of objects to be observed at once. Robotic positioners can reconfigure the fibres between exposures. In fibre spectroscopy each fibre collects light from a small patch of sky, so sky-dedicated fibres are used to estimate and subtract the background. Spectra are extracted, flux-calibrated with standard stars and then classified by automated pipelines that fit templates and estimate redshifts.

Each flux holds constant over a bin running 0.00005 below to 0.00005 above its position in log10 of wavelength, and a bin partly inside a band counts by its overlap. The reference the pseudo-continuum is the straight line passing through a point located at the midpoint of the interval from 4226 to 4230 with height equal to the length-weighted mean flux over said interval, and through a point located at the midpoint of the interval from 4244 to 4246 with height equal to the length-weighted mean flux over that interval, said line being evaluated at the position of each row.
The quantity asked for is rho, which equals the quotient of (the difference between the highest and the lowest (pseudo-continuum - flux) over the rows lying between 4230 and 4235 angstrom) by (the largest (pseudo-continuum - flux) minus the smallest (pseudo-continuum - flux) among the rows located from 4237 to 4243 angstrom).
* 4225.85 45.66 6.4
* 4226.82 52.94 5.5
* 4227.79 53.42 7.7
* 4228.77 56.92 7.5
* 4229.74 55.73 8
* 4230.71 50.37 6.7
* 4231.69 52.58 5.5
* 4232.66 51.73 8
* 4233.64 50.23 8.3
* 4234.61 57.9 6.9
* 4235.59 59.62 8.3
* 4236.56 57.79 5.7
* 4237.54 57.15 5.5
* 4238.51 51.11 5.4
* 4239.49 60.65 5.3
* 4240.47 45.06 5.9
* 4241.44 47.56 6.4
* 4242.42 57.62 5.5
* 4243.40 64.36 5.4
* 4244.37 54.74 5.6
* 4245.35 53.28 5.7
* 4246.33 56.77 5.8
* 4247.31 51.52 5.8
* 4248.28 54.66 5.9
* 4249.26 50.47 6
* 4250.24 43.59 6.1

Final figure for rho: 0.5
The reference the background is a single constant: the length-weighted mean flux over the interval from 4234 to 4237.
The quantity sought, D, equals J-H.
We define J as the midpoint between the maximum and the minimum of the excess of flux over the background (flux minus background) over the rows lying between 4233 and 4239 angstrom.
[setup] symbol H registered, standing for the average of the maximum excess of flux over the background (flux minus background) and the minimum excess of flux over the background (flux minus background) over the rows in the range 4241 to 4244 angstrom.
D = -1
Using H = -2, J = -3.3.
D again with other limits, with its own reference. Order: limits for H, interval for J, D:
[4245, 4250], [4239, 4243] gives -1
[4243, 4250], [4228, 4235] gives -3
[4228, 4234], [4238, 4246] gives 1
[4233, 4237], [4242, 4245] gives 5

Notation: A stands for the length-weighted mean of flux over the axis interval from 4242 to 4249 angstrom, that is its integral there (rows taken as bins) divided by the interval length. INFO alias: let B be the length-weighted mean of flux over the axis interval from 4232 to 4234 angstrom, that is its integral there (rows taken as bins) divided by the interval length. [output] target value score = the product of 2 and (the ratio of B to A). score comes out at 1.828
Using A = 56.0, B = 51.1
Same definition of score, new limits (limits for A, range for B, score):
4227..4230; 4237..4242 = 1.902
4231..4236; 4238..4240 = 2.061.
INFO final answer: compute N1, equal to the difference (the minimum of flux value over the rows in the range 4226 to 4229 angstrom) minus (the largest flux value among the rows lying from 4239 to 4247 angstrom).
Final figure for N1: -11.4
